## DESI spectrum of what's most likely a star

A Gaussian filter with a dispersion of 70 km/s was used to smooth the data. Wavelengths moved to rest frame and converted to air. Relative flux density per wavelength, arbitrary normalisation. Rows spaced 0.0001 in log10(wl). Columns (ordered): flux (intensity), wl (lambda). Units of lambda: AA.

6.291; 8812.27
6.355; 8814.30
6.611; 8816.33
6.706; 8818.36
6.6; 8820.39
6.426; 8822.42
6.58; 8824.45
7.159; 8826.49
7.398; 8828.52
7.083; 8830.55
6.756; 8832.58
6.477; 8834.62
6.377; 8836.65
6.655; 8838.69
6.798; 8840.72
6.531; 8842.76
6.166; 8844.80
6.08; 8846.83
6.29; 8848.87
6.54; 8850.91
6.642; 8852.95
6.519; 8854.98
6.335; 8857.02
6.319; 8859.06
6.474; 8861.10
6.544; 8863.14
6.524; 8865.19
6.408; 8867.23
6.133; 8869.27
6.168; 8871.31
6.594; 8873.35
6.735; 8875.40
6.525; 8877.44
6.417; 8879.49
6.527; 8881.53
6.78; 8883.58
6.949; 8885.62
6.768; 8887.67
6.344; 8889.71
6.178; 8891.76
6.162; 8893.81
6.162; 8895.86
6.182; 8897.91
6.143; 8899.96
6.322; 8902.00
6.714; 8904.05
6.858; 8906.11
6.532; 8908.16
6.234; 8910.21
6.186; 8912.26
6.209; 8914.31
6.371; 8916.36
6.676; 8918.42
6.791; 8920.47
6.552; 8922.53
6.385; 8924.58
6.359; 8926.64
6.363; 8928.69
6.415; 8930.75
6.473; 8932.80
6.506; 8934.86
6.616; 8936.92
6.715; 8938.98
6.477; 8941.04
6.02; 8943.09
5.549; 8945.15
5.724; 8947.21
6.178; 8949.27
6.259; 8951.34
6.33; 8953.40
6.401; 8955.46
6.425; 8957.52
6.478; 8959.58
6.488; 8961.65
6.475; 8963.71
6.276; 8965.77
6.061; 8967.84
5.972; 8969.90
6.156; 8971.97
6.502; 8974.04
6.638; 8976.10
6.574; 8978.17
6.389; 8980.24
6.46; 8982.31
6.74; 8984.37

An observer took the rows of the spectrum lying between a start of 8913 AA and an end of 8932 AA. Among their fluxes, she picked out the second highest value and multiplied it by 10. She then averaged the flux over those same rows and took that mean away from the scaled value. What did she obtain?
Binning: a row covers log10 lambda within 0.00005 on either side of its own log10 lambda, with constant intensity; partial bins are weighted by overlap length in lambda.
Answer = 60.3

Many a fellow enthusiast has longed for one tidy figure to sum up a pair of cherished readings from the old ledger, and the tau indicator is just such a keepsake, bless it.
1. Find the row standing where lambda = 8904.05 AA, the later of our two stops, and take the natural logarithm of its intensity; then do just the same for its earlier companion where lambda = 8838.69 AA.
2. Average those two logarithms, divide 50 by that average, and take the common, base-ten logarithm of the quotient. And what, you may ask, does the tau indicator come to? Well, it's 1.42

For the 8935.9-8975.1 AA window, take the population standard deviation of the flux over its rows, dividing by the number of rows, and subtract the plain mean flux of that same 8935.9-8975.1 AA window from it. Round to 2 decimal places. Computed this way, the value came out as -5.98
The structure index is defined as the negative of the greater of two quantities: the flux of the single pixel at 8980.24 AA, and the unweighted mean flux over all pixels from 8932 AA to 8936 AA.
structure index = -6.49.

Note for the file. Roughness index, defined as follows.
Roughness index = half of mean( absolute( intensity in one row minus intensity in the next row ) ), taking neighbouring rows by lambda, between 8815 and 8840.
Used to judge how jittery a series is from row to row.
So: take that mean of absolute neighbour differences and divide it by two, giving 0.120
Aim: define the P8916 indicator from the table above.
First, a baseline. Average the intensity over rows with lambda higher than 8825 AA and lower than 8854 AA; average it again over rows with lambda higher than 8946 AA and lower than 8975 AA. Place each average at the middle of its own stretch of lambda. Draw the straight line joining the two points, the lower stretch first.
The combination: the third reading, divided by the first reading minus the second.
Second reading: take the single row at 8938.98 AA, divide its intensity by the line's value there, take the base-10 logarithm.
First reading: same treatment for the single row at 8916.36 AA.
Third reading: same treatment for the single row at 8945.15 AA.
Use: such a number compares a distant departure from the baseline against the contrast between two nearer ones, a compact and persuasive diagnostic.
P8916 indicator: 2.0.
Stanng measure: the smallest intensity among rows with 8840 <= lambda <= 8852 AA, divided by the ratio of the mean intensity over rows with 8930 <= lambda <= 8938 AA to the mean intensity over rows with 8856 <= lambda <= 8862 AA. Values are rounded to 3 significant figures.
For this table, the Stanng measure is 5.96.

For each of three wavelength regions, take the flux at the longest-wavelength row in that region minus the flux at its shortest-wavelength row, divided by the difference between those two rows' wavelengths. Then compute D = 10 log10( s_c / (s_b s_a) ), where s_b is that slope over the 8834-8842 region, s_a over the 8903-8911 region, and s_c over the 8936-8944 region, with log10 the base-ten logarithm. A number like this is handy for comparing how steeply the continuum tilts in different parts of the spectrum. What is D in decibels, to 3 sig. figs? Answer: 13.7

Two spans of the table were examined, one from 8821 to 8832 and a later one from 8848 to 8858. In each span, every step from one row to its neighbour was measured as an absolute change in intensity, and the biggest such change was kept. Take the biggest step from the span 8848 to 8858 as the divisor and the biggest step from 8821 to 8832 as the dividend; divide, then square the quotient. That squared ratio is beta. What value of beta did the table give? 5.4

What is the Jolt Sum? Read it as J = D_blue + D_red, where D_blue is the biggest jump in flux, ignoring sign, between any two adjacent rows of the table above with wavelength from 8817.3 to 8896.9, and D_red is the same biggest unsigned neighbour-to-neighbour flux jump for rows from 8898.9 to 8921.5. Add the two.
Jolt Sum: 0.97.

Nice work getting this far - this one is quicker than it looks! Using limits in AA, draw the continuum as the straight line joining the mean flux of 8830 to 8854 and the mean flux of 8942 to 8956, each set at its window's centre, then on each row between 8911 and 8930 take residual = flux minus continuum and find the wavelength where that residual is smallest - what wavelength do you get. 8912.26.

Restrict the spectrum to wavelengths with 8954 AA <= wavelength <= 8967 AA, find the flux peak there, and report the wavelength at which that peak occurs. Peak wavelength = 8961.65 AA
